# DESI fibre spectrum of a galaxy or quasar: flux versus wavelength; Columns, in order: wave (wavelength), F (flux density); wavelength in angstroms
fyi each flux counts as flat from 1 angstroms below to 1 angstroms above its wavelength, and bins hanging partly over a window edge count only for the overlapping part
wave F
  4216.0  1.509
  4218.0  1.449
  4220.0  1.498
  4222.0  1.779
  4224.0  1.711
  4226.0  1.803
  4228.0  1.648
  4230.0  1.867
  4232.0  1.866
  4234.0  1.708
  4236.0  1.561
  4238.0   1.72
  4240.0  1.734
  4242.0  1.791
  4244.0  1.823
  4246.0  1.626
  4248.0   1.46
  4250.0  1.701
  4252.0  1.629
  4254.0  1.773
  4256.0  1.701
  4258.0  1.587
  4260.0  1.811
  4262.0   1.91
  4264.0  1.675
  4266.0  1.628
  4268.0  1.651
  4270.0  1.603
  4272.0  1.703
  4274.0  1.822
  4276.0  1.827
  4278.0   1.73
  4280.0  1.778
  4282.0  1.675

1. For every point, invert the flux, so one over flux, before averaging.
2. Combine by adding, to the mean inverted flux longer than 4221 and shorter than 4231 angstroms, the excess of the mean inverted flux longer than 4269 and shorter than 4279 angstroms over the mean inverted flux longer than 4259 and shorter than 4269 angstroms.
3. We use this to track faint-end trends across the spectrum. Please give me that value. 0.567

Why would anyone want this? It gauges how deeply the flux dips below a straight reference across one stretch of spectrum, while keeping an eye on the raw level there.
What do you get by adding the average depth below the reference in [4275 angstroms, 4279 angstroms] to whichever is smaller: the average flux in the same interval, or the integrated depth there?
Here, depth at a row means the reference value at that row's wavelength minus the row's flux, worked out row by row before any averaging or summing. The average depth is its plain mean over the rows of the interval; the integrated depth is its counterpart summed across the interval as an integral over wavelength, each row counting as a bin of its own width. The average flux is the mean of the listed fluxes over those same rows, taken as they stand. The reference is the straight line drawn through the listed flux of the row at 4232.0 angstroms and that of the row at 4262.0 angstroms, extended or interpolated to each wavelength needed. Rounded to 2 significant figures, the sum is 0.77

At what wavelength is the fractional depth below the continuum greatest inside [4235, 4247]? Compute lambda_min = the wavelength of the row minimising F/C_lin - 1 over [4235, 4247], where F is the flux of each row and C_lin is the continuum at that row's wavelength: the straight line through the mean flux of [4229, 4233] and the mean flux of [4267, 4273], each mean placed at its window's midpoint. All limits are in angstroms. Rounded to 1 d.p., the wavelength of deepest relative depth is 4236.0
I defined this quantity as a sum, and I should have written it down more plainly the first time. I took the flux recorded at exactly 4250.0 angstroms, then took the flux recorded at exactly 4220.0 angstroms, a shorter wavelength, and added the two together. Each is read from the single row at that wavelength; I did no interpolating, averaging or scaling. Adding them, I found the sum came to 3.20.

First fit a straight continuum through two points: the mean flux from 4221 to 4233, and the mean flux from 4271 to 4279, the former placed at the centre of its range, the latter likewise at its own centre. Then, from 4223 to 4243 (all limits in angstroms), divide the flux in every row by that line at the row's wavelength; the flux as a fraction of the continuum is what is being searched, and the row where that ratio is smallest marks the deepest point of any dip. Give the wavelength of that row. 4236.0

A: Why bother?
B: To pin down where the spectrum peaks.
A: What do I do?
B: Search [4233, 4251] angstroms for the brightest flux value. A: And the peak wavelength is 4244.0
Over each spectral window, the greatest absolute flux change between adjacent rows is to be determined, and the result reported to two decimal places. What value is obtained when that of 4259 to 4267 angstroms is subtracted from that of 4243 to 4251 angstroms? 0.01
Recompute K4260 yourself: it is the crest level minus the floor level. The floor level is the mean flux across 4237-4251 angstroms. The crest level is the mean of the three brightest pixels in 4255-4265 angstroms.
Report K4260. 0.11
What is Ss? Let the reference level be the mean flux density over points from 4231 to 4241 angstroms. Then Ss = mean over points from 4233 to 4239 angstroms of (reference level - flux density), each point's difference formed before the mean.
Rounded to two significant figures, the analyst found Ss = 0.055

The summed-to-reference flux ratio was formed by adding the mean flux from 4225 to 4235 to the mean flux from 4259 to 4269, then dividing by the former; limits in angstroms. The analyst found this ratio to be 1.98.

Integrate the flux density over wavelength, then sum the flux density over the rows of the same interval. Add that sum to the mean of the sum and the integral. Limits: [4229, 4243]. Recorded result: 30.6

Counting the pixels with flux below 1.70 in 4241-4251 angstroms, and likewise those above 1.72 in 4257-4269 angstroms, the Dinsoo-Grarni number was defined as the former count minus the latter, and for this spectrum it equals 0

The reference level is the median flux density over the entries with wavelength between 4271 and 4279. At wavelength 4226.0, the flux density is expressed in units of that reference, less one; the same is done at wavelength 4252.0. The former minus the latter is 0.10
